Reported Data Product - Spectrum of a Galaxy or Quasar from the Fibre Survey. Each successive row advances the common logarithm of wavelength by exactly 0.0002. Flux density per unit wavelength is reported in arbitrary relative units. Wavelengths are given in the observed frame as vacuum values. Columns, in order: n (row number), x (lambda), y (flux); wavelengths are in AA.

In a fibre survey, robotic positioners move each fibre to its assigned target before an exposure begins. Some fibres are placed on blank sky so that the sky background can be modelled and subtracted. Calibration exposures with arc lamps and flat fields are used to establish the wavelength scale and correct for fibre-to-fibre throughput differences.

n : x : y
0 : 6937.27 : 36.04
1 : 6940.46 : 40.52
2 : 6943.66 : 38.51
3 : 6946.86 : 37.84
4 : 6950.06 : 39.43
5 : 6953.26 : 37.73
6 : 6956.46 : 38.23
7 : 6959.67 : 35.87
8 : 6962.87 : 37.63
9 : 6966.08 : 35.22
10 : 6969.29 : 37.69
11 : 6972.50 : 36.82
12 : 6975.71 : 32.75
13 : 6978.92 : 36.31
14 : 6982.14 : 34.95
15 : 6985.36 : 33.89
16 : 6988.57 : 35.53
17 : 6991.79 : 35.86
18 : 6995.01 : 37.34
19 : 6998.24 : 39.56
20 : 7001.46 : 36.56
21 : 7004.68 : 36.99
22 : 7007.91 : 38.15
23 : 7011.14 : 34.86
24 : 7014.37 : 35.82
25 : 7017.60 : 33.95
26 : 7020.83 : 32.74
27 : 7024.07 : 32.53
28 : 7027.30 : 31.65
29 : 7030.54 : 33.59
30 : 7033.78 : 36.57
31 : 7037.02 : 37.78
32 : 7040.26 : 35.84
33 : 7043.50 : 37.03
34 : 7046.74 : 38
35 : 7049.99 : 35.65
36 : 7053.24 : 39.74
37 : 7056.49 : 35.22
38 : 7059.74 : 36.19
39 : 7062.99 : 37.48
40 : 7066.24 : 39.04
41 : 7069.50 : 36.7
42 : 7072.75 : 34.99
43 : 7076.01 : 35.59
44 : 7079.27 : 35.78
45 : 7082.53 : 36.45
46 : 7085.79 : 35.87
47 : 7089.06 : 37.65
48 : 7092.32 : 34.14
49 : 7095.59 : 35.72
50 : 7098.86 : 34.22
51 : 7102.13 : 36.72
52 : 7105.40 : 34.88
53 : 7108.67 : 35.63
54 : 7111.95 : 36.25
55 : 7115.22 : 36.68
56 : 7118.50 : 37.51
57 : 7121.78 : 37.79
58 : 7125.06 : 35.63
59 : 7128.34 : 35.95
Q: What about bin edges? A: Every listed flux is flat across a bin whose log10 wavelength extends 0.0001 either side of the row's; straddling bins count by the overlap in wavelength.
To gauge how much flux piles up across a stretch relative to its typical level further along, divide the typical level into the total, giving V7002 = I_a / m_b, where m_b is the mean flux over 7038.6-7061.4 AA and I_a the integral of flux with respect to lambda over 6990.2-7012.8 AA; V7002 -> 22.7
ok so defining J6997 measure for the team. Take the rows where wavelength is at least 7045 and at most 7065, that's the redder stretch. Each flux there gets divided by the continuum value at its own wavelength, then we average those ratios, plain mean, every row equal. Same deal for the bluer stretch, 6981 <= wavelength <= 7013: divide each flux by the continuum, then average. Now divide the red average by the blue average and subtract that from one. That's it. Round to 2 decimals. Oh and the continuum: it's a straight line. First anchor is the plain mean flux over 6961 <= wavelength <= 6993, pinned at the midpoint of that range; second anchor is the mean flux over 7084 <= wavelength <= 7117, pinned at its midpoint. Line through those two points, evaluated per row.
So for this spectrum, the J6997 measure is -0.02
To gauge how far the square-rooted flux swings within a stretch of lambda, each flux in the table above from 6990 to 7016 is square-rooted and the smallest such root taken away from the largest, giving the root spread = 0.385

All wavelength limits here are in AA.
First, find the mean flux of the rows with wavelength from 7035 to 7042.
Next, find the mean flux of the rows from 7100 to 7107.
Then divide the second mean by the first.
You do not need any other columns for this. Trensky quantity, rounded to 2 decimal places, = 0.97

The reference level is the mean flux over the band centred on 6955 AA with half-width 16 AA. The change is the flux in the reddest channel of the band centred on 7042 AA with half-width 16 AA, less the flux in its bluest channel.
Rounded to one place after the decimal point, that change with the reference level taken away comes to -34.3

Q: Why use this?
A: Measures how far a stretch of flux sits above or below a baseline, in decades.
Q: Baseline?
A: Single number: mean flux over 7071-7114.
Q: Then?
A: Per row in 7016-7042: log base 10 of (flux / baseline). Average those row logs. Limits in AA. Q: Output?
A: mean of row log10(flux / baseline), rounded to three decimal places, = -0.018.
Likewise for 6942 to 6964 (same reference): 0.026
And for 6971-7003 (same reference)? 0.003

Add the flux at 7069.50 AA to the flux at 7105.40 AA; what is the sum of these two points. 71.6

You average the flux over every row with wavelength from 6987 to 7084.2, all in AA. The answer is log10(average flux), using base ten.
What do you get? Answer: 1.56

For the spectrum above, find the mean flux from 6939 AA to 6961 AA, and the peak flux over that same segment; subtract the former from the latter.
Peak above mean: 2.2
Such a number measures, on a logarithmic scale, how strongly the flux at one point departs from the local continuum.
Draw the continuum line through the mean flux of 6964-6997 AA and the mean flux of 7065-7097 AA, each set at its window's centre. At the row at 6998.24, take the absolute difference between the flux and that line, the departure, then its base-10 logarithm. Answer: 0.6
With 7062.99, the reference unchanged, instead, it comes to 0.1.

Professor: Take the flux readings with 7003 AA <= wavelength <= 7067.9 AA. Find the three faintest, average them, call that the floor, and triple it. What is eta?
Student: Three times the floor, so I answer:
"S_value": 97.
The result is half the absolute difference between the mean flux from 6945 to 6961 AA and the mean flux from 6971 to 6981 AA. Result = 1.3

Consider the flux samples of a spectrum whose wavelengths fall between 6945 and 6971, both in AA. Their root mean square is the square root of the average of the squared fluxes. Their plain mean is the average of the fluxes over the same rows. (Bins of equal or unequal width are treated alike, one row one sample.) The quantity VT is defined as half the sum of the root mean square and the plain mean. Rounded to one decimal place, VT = 37.5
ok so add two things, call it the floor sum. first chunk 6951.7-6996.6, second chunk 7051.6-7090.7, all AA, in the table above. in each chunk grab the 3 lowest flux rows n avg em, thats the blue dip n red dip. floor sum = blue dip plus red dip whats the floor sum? 69.1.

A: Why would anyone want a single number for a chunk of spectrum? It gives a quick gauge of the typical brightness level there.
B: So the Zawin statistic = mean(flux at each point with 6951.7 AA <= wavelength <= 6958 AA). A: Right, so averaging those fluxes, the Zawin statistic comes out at 38.0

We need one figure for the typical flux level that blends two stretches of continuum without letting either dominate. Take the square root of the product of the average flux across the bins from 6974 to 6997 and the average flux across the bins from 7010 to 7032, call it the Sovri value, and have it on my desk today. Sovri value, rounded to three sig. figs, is 34.4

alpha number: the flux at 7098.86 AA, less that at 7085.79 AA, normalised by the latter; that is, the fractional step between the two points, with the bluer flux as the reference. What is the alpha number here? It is -0.05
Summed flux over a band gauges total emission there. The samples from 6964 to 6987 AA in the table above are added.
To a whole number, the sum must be 248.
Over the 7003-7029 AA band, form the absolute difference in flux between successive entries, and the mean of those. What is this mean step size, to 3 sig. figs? 1.37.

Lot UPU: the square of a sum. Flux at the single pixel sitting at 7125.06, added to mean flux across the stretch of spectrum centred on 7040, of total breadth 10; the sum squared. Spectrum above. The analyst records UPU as 5258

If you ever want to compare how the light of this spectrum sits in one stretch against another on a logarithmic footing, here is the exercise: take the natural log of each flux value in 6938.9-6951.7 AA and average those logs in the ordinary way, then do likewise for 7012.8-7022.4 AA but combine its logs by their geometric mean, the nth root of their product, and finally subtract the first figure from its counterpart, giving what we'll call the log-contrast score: -0.13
